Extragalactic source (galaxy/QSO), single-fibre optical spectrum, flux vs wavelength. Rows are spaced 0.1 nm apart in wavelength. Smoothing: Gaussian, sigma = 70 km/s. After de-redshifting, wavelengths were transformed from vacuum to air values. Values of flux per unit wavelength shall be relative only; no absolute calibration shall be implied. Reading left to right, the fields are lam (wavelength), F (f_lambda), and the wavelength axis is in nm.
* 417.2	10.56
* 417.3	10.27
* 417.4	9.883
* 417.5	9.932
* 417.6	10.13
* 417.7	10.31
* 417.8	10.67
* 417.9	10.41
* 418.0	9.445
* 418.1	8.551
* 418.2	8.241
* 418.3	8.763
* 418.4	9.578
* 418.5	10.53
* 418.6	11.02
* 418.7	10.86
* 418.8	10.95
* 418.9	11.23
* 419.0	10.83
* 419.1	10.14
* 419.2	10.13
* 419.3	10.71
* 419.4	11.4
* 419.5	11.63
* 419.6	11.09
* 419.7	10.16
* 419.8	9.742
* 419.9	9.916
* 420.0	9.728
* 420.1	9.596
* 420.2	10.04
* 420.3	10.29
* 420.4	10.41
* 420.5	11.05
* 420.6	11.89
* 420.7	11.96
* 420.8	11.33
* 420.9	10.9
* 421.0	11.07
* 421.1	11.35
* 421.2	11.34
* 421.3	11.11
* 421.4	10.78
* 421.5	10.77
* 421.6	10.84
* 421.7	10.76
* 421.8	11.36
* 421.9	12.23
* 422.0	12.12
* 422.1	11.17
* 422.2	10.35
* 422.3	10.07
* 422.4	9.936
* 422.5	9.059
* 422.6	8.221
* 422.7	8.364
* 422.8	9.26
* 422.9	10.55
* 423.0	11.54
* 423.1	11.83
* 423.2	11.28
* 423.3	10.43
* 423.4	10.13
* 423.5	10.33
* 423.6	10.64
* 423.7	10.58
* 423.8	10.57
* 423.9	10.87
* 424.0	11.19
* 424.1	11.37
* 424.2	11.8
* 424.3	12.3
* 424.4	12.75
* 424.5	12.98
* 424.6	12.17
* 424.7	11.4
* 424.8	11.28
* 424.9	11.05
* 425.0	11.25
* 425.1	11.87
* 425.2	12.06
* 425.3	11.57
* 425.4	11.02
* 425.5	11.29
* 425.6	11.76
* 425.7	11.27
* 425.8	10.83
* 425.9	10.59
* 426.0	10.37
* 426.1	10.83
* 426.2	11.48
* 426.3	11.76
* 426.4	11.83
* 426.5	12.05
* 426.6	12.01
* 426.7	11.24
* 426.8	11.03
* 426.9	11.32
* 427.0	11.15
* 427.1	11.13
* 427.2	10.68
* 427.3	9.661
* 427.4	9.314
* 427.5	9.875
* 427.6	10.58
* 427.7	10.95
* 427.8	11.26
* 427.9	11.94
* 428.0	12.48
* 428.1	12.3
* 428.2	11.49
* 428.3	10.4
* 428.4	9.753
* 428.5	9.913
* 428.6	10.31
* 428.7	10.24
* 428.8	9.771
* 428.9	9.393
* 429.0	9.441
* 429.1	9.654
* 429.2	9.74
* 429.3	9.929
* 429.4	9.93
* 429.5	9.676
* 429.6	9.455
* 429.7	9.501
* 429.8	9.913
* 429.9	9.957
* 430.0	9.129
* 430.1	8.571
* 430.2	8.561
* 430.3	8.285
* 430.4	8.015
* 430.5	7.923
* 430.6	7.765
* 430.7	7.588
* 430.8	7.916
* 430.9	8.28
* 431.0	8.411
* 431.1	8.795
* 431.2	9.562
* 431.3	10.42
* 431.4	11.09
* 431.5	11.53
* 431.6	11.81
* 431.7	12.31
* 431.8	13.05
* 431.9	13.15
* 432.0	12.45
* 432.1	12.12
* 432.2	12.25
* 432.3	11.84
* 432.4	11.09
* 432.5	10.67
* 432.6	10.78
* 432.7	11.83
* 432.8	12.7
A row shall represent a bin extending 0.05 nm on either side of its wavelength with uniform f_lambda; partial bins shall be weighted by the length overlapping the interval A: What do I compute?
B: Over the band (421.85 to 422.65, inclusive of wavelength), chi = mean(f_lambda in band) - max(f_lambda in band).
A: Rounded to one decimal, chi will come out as -1.8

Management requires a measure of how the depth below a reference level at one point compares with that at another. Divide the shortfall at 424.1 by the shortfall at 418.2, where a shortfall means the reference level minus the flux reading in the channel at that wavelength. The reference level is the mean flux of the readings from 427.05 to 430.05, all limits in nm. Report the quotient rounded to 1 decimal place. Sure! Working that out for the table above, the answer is -0.6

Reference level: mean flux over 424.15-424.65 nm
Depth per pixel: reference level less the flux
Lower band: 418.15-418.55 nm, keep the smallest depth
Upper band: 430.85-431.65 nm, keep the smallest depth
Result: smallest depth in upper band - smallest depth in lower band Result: -1.3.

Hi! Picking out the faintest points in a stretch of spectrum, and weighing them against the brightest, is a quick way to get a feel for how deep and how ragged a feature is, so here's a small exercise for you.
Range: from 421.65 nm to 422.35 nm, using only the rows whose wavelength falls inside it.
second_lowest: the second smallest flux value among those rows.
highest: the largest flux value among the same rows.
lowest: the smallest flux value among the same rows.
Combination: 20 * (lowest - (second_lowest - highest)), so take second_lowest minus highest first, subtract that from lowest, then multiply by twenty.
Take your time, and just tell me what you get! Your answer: 239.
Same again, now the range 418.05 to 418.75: 214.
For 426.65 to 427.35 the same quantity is 206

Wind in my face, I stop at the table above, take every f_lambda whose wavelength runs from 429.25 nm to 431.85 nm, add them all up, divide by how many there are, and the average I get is 9.5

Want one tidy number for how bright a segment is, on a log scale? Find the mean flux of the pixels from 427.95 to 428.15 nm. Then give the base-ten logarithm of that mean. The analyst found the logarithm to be 1.09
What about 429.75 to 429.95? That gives 1.00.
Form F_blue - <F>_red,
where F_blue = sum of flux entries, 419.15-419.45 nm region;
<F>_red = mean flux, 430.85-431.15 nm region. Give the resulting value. 24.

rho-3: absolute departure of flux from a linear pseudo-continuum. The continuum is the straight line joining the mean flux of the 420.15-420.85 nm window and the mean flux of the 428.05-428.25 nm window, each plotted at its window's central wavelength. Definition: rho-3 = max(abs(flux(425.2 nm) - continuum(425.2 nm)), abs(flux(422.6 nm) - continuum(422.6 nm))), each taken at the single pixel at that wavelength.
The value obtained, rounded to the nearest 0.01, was 3.02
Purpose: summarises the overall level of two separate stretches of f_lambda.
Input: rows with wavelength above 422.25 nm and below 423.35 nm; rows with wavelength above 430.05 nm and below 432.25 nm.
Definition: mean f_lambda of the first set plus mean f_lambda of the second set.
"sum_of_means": 20.0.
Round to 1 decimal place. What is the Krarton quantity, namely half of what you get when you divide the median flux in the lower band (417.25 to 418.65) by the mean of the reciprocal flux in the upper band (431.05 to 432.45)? 57.1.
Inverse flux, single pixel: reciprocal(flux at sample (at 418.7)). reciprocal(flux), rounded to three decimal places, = 0.092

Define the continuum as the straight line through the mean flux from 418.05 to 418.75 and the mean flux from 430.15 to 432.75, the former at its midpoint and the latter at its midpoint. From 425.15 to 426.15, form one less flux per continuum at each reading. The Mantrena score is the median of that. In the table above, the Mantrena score -0.11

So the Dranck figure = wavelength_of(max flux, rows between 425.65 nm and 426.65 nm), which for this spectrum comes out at 426.5 nm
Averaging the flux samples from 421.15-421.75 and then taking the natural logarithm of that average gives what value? 2.39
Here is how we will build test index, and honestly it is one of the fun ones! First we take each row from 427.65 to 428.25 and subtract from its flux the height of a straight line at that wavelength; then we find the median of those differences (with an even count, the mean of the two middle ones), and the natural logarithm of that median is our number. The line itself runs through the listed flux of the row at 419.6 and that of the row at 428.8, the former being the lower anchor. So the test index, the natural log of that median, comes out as 0.6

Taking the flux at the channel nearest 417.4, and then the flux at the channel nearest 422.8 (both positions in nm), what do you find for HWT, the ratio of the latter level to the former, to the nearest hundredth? 0.94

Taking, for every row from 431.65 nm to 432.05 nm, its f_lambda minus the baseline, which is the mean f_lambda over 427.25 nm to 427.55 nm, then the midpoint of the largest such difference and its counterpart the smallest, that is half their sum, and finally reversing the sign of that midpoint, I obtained -3.1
